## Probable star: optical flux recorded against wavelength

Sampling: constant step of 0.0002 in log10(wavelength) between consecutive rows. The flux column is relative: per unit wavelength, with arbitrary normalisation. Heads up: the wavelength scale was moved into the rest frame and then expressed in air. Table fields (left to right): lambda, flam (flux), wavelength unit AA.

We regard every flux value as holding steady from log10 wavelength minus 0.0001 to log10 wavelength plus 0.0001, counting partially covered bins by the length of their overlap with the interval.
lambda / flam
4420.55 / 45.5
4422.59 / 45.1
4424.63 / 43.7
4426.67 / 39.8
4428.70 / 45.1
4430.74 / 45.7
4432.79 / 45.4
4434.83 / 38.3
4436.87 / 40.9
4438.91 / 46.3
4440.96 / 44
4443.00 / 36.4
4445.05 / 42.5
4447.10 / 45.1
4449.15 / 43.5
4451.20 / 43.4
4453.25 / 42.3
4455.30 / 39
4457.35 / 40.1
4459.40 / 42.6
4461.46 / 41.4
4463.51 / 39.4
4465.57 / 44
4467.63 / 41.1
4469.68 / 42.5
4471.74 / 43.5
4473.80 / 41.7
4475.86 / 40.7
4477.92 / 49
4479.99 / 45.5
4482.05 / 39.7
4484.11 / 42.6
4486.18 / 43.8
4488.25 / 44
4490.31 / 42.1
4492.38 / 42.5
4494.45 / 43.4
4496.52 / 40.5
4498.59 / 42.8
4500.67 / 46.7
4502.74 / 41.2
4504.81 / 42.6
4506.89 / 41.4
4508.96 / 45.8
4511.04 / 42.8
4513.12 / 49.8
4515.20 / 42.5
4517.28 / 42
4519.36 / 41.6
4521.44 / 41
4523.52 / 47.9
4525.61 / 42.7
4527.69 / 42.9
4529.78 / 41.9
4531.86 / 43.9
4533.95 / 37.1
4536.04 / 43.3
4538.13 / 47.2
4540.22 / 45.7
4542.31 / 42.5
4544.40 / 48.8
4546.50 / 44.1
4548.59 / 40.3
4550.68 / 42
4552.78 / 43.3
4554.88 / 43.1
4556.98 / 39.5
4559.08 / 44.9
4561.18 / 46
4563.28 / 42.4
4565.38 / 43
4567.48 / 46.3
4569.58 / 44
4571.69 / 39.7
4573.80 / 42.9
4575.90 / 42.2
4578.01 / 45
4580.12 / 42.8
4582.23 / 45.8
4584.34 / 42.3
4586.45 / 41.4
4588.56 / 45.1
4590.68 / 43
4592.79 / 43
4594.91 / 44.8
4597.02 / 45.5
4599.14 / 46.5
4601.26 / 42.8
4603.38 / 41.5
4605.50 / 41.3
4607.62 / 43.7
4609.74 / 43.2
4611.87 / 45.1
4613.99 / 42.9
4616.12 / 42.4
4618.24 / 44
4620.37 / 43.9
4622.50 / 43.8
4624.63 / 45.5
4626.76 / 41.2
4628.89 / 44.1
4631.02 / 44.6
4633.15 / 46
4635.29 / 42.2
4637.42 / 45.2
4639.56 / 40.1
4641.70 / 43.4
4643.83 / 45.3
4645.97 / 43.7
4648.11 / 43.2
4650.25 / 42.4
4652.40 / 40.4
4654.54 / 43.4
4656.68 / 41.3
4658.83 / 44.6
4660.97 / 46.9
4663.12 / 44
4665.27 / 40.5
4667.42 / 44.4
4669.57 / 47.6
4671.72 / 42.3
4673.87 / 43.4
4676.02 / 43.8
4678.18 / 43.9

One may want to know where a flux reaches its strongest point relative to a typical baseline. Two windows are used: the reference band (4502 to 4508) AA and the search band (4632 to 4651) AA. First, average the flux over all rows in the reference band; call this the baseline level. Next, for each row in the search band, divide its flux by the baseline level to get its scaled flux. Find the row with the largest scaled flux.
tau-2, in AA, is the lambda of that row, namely 4633.15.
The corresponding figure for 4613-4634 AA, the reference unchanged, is 4633.15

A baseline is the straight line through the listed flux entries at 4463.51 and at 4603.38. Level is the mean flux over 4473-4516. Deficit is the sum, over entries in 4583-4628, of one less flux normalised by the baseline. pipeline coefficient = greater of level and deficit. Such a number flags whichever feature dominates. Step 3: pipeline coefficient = 43.4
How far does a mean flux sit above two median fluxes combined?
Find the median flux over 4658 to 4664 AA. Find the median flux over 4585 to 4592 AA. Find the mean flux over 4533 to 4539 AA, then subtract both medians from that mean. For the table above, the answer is -45.1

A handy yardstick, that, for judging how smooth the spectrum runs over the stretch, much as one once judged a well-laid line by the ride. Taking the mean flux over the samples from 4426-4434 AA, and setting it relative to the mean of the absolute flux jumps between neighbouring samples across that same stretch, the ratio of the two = 21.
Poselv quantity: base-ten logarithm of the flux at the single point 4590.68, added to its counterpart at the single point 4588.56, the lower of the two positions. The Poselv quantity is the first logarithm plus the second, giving 3.29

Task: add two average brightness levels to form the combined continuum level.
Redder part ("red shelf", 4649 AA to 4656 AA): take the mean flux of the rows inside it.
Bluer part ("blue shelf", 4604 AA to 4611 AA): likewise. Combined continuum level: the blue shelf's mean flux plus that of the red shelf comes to 84.8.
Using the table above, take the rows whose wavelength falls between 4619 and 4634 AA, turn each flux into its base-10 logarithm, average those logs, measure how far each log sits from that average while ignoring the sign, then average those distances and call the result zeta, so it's 0.0102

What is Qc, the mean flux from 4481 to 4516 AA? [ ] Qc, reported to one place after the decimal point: 43.2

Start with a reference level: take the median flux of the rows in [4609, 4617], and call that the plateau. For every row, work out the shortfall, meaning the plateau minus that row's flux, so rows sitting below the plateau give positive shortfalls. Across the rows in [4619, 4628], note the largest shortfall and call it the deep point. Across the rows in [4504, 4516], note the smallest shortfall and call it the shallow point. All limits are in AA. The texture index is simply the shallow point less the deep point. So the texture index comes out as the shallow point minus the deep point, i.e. -8.6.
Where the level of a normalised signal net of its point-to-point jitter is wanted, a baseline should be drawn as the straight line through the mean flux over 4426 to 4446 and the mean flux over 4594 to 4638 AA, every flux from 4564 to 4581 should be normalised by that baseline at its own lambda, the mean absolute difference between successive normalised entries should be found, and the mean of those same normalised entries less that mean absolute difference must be 0.932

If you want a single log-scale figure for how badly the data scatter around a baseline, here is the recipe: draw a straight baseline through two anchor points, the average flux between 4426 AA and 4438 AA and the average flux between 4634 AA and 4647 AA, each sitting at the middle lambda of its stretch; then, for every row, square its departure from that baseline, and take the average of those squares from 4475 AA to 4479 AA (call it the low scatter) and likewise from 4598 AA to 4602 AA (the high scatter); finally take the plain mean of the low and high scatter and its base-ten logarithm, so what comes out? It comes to 1.14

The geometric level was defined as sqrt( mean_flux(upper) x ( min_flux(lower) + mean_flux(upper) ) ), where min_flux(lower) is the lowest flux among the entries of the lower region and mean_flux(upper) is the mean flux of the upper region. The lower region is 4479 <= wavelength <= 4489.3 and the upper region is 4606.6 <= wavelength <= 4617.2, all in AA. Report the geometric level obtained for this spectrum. 60.1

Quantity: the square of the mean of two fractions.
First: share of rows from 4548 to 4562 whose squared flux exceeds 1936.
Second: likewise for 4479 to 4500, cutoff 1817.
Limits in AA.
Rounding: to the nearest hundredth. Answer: 0.15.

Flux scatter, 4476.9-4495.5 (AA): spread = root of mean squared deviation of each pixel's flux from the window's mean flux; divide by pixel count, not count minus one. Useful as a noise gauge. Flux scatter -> 2.4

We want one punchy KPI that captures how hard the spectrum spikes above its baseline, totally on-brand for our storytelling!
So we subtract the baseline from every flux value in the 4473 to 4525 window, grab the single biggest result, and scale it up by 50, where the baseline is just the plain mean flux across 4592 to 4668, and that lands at 314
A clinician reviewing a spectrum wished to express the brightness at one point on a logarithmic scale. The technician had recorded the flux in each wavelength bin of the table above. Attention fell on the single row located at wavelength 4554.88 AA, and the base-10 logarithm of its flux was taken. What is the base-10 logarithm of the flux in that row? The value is 1.63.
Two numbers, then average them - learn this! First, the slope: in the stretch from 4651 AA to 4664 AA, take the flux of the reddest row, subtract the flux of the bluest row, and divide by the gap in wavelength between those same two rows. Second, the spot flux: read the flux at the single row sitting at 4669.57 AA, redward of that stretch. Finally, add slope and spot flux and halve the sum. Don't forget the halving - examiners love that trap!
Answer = 24.0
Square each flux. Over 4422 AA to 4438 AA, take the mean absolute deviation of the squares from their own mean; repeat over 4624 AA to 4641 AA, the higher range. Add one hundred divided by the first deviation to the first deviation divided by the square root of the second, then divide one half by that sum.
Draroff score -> 0.029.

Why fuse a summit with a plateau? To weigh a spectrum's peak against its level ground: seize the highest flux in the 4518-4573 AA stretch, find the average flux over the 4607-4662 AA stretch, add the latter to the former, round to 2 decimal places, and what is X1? 92.36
